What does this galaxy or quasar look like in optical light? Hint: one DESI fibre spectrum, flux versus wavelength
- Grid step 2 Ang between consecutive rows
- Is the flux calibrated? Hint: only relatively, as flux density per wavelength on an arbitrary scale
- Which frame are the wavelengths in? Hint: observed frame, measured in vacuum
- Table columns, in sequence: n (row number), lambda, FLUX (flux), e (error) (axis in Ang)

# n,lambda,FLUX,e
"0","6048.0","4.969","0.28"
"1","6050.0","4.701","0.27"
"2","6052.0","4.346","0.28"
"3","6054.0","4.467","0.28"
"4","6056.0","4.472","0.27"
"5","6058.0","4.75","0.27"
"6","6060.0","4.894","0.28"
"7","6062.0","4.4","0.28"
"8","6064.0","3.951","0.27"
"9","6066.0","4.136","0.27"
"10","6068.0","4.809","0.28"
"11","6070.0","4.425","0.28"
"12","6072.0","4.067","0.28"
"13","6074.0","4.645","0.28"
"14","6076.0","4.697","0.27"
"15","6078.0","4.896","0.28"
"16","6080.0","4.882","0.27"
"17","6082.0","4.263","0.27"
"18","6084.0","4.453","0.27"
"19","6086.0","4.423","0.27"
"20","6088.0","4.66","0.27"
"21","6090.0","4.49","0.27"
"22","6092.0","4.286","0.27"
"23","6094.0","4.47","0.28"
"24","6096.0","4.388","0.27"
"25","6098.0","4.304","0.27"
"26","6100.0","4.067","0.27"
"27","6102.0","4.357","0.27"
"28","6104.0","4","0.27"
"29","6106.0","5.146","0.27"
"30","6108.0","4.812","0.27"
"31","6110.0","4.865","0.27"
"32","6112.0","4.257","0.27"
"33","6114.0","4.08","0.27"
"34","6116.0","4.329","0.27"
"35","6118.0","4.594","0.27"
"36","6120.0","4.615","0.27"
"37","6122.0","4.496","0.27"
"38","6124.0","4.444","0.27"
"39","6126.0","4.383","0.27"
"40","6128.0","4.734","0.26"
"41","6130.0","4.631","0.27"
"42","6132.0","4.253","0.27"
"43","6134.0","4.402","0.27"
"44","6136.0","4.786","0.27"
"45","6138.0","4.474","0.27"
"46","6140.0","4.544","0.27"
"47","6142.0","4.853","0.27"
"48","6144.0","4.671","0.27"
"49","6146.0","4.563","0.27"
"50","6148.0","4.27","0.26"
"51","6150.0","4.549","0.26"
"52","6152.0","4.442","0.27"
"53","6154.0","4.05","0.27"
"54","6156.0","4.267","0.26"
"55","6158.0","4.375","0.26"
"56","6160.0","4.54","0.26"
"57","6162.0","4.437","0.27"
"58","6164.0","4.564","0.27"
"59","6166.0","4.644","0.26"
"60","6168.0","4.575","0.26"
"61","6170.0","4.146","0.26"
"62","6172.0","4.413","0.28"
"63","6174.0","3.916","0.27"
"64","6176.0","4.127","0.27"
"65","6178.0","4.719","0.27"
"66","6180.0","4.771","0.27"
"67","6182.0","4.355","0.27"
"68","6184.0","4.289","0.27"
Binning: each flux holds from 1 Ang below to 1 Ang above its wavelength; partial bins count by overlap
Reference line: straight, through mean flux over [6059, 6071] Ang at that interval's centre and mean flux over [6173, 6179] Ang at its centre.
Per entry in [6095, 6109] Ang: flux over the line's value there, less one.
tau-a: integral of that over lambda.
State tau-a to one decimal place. 0.2 Ang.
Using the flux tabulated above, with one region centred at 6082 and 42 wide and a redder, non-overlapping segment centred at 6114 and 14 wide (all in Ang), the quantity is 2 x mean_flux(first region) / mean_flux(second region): 1.966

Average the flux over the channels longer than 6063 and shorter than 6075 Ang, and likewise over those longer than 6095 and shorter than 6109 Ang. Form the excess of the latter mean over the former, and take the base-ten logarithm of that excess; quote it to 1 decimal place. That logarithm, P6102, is -1.0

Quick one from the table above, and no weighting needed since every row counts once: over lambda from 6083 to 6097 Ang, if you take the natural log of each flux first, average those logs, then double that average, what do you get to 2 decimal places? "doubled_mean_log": 2.99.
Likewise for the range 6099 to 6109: 2.99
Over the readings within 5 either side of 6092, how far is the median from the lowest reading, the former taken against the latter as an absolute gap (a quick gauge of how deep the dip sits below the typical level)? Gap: 0.18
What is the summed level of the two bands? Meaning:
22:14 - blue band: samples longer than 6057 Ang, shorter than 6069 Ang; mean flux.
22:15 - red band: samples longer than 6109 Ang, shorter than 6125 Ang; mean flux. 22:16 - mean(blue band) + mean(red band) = 8.95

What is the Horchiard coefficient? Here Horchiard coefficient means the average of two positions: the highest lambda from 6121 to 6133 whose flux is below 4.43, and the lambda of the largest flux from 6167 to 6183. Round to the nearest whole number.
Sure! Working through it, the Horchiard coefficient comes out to 6156 Ang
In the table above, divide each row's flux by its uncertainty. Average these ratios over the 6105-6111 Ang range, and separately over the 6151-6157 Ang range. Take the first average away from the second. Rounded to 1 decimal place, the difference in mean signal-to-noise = -2.3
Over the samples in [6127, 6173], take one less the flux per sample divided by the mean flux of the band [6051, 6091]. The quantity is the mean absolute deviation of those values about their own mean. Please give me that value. 0.035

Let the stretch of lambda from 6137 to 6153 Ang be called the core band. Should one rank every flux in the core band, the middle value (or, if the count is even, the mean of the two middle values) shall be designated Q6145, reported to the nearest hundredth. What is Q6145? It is 4.55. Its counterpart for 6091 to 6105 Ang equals 4.30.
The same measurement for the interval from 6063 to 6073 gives 4.14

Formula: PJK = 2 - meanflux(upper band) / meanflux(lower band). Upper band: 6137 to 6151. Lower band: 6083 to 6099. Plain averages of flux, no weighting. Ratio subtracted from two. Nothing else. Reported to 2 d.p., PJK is 0.97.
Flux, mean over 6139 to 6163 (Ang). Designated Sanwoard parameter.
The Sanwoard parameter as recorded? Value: 4.46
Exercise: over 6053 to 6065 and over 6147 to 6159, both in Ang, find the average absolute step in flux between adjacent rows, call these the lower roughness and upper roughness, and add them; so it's 0.49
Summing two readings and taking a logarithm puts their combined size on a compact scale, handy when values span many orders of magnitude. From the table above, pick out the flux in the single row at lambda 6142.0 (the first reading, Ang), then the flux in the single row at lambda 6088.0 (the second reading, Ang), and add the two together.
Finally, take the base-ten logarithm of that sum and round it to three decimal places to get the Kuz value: 0.978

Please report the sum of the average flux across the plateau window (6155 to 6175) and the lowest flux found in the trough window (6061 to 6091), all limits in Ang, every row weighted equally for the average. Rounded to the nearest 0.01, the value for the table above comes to 8.34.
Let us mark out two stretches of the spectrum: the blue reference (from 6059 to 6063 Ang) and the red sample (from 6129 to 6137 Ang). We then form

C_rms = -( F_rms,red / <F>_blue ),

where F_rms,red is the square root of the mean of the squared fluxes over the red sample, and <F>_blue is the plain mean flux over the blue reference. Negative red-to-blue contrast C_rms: -0.97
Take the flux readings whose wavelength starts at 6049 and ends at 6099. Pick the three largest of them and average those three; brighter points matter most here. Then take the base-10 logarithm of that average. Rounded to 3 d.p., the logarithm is 0.689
